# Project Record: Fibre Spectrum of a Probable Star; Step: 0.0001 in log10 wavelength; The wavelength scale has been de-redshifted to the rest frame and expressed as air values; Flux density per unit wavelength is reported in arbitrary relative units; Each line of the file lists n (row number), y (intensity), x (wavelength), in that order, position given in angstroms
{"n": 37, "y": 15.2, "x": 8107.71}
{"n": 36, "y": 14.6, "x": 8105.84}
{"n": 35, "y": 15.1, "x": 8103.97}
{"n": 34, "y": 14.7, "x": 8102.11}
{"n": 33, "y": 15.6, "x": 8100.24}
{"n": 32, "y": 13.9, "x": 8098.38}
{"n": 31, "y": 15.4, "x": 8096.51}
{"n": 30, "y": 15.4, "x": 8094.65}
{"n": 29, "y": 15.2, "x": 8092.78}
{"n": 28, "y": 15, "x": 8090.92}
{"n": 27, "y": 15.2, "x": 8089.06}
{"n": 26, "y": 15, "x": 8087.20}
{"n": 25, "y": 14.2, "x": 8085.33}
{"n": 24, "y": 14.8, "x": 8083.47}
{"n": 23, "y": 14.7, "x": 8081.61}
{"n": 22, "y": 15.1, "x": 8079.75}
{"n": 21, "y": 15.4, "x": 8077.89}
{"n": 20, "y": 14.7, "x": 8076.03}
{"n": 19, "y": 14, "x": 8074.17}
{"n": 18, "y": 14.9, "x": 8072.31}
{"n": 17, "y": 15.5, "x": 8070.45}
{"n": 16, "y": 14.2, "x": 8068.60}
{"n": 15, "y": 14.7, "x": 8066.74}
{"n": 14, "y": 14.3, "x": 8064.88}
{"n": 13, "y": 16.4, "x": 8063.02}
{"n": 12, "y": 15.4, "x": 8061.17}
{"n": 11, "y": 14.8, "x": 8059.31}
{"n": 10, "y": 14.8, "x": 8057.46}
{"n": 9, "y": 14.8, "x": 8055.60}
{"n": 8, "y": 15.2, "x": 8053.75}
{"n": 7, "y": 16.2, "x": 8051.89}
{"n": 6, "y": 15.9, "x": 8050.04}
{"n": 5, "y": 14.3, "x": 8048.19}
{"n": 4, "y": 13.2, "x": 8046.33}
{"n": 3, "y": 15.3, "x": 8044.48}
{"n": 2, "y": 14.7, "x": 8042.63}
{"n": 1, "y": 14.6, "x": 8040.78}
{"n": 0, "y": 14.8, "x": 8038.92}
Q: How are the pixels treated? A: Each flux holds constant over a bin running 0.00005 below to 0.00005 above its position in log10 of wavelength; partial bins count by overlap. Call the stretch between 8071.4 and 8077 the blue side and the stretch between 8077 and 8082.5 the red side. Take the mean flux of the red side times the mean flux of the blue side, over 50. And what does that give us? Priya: 4.38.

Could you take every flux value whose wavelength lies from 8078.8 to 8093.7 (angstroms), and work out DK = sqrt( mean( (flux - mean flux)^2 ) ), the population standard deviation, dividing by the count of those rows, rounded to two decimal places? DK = 0.31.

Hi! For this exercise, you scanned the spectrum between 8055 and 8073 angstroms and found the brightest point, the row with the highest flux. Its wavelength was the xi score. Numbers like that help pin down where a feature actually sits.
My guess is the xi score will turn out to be 8063.02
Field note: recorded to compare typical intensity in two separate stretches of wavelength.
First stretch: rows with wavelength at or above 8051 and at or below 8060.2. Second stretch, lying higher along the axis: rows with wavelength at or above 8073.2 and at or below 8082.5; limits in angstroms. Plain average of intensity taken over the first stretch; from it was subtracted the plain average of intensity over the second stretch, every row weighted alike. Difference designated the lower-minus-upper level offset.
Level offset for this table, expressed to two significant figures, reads 0.38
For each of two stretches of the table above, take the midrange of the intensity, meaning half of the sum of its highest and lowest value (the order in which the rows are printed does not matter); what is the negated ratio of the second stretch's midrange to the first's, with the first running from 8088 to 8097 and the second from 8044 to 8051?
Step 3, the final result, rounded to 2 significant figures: -0.96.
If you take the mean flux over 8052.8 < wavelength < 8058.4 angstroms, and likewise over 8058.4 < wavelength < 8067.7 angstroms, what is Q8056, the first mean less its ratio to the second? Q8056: 13.9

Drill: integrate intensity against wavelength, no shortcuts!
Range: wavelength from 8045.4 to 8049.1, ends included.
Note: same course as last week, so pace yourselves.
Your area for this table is 51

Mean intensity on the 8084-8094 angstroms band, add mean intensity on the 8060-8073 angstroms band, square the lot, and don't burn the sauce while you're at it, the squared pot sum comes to 899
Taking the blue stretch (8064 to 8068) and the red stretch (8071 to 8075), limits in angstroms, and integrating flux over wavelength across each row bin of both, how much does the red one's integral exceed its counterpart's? 0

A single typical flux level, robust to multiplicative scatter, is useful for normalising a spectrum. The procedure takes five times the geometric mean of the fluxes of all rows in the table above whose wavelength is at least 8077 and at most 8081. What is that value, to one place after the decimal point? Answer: 76.2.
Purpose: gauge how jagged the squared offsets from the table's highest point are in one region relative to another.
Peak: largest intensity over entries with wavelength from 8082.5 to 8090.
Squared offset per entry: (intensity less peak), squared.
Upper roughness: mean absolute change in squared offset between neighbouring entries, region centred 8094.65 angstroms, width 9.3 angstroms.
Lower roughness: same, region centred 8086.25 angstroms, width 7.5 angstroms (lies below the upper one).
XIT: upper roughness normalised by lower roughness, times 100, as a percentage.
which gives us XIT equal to 71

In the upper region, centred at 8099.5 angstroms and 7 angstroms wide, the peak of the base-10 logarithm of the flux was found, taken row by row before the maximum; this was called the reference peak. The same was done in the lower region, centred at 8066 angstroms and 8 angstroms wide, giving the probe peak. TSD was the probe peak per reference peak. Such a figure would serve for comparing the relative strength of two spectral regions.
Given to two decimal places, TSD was 1.02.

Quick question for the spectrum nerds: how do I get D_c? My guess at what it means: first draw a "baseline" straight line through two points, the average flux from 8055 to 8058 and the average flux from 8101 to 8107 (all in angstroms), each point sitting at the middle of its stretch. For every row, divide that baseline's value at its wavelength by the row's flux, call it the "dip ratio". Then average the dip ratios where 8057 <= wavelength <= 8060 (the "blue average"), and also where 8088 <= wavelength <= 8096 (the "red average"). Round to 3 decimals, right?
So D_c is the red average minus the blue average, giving -0.026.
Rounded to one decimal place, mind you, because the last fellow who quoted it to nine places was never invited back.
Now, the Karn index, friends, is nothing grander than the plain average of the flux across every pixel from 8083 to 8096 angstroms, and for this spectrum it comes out 15.0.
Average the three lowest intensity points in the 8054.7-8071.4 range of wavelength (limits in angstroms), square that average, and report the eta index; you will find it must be 207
